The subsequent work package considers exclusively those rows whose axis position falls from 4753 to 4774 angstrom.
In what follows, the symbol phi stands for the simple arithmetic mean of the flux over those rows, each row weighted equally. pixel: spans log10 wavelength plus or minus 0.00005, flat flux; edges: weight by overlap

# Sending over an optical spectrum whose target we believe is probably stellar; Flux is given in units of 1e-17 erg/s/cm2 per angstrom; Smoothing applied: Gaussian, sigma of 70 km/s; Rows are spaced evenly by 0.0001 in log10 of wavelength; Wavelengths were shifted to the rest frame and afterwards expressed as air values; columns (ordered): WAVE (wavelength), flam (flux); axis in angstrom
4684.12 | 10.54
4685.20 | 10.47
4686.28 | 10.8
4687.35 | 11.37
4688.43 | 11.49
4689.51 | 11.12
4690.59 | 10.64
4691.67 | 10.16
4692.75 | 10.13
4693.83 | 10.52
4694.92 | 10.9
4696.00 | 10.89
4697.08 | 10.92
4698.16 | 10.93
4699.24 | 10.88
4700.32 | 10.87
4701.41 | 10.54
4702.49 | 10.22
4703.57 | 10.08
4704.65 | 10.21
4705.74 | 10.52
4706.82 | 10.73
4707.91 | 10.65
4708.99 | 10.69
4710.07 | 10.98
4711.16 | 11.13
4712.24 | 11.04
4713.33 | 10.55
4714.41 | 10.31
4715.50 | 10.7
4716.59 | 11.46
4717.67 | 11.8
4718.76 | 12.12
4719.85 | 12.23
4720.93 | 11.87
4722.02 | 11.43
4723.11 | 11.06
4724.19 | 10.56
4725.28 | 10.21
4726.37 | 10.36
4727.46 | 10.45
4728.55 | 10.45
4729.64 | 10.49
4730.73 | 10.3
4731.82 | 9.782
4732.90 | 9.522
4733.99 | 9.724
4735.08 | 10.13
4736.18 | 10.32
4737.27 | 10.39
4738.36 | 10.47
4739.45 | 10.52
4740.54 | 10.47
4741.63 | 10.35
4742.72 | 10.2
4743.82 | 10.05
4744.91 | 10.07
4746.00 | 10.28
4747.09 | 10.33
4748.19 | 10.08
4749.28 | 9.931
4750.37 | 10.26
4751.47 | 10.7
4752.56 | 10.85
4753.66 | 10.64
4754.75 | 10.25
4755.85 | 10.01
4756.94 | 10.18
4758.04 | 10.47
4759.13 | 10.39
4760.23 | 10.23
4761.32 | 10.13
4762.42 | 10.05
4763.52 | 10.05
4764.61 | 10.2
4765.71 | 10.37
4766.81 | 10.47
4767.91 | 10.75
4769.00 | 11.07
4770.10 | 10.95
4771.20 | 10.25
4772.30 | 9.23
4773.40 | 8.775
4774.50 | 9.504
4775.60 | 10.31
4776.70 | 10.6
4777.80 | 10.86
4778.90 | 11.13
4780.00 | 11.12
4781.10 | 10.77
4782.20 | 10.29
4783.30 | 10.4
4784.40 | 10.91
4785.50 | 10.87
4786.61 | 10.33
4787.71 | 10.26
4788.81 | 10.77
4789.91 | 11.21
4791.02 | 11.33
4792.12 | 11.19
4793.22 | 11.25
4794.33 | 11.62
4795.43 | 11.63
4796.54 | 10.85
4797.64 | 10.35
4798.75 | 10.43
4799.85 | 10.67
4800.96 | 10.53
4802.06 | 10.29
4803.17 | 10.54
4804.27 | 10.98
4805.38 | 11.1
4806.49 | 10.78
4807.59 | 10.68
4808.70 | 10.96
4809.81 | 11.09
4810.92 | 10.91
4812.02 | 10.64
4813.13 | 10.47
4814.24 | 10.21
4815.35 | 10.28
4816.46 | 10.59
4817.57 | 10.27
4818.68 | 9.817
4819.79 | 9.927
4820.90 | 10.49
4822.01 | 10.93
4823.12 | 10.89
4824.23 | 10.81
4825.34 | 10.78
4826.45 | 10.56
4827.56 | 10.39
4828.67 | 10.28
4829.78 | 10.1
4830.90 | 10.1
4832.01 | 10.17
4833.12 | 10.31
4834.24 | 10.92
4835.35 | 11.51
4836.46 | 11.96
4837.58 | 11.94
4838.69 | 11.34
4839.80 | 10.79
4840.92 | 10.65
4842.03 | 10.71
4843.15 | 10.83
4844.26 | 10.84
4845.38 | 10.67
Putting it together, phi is 10.2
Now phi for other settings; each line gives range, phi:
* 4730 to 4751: 10.2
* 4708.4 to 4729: 11.0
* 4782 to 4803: 10.8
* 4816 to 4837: 10.6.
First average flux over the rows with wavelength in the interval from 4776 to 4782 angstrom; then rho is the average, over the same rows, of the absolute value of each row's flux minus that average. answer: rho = 0.18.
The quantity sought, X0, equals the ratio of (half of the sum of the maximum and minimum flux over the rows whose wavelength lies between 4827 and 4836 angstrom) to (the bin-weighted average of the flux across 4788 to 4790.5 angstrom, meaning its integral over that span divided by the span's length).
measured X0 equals 0.99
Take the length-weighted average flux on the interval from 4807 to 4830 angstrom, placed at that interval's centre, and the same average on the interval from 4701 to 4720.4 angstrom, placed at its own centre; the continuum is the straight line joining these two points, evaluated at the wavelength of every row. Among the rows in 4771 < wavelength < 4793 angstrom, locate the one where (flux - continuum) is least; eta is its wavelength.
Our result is 4773.40 angstrom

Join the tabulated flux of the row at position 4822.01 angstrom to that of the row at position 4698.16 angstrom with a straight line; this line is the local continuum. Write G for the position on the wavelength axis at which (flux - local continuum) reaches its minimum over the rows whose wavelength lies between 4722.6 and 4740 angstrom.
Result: 4732.90 angstrom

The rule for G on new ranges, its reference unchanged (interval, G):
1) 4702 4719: 4703.57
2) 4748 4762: 4749.28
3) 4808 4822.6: 4818.68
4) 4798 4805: 4802.06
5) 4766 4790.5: 4773.40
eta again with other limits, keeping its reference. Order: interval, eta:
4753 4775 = 4773.40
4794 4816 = 4814.24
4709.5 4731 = 4725.28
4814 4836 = 4818.68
